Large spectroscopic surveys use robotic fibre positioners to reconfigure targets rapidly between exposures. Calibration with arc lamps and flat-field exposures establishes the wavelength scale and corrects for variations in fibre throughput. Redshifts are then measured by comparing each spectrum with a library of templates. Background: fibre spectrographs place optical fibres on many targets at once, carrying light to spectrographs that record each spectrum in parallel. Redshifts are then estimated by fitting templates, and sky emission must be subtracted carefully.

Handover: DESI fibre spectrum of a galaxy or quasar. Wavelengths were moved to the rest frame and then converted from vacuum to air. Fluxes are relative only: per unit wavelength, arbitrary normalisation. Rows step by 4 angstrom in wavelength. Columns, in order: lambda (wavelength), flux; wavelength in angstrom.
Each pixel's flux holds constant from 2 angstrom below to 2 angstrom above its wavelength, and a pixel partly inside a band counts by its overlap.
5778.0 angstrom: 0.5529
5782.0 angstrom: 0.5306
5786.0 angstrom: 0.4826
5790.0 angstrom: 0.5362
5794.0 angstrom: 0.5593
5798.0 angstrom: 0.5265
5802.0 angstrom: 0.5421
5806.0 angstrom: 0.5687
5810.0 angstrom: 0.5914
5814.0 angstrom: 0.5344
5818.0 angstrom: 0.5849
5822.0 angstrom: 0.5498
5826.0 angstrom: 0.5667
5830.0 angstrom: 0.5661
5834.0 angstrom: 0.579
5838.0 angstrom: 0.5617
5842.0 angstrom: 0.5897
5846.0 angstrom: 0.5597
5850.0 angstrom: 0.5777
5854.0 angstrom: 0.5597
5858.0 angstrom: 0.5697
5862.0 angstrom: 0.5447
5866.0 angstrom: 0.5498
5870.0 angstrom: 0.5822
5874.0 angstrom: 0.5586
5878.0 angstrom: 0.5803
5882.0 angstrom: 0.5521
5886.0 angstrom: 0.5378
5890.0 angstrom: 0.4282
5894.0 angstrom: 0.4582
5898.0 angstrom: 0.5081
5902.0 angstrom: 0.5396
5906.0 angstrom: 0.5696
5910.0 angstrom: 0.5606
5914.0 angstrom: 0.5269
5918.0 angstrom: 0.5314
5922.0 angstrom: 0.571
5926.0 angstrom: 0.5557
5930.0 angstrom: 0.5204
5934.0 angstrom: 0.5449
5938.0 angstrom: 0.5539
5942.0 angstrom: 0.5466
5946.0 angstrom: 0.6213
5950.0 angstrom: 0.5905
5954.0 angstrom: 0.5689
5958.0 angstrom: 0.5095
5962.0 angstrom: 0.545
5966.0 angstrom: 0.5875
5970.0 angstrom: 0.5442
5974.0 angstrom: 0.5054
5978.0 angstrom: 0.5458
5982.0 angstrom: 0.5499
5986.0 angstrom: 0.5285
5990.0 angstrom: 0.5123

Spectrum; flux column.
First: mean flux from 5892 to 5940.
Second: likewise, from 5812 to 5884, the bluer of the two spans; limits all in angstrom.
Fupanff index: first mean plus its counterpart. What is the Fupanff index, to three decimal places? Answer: 1.102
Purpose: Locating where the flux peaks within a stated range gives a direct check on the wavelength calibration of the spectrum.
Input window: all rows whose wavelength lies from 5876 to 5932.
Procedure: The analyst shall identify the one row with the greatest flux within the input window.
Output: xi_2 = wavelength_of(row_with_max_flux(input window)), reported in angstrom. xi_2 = 5878.0 angstrom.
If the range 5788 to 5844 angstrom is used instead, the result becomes 5810.0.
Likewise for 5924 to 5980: 5946.0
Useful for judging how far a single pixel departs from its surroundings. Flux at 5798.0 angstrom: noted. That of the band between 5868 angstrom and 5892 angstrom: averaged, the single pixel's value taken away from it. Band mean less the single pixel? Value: 0.013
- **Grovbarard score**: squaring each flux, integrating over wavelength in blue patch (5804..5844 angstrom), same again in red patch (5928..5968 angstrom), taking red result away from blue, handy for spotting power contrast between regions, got 0.4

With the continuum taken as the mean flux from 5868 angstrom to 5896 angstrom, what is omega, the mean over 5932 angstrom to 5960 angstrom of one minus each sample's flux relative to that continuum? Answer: -0.064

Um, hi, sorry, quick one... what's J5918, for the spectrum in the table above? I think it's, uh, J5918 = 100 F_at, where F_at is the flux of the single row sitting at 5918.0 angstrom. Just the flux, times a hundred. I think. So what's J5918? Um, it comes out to 53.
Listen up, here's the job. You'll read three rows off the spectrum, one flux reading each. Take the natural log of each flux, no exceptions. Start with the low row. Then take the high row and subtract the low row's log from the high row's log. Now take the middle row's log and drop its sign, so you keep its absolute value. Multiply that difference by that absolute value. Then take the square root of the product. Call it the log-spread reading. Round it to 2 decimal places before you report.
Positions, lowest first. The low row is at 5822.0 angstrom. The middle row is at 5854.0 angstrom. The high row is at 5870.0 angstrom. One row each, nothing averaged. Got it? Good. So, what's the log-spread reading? 0.18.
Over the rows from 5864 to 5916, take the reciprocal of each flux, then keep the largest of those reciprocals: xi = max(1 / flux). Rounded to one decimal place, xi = 2.3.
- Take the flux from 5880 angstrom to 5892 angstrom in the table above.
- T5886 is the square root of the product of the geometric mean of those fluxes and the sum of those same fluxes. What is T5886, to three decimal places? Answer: 0.874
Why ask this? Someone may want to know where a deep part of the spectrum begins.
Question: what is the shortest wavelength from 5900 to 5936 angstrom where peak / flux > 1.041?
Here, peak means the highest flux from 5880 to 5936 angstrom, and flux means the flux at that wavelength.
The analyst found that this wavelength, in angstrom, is 5902.0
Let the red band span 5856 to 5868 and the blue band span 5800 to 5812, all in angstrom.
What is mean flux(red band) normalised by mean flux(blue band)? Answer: 0.98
